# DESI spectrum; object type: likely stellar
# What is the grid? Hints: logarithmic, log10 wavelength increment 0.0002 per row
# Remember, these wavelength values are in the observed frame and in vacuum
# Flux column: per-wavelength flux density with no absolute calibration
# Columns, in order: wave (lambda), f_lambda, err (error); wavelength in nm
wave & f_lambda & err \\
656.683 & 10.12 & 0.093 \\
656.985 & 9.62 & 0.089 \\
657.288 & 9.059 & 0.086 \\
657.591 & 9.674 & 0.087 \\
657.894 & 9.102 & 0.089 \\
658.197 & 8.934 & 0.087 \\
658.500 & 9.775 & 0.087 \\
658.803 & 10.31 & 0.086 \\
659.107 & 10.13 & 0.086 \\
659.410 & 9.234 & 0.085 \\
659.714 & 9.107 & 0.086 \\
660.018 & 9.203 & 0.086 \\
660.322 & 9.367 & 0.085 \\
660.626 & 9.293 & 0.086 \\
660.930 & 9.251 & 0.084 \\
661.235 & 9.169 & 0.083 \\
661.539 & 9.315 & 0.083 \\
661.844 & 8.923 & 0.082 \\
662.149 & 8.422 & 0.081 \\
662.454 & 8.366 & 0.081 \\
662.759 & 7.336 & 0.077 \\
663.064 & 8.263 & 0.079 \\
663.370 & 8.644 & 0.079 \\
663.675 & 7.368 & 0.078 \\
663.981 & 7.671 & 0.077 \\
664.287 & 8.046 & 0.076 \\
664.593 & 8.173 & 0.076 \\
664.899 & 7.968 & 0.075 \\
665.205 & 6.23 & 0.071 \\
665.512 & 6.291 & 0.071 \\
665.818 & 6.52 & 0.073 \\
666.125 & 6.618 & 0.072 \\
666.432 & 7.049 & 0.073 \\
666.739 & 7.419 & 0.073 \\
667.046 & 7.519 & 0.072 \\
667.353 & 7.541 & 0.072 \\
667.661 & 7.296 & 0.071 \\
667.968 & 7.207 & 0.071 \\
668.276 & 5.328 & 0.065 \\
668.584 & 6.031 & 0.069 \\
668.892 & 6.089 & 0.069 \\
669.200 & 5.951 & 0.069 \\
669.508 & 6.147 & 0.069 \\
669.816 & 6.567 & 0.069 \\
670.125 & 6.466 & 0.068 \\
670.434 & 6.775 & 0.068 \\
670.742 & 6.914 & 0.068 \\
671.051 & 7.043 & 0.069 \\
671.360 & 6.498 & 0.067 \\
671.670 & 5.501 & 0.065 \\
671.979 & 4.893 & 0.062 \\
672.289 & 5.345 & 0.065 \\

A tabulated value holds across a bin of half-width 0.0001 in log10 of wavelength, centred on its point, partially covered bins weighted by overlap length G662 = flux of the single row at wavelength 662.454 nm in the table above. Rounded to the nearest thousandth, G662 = 8.366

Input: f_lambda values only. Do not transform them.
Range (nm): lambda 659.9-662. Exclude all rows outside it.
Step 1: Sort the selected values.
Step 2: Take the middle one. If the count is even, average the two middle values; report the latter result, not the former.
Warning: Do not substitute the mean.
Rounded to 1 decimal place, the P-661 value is 9.3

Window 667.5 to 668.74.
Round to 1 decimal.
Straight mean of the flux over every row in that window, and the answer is 6.5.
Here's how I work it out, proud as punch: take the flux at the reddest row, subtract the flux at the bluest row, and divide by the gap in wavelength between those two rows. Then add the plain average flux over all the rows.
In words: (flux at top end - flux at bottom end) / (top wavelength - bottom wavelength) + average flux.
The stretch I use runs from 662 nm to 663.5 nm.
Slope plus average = 8.4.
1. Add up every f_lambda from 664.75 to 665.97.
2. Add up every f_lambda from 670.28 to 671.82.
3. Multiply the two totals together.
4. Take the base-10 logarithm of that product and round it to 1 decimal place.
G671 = 2.9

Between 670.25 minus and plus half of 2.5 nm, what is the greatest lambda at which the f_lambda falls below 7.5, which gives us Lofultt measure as 671.360 nm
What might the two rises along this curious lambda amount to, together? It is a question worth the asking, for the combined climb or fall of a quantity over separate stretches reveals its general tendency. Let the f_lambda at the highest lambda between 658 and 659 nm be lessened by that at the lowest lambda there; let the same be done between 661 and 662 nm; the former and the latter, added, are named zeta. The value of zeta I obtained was 1.1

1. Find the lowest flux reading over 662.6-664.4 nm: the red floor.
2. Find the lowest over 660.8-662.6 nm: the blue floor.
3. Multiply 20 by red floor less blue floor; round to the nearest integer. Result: -21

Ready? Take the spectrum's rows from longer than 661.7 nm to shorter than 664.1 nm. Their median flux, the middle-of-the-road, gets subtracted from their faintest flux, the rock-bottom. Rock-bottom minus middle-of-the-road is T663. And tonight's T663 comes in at -1.0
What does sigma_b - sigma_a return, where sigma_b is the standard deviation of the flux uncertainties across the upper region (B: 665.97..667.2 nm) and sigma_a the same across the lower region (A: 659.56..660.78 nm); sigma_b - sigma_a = 0.0001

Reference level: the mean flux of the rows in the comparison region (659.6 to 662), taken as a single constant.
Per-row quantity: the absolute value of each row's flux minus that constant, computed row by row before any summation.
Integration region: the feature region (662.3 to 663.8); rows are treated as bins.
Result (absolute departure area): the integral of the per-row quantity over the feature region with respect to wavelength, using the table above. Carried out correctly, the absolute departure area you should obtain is 1.8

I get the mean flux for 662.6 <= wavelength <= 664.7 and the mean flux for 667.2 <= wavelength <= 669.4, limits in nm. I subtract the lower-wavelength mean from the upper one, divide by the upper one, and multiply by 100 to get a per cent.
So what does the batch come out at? -22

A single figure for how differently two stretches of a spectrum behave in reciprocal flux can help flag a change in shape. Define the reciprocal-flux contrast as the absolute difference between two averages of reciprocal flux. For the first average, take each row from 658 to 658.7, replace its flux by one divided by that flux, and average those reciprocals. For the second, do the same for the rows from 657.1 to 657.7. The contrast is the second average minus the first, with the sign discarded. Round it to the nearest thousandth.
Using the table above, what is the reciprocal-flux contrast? 0.000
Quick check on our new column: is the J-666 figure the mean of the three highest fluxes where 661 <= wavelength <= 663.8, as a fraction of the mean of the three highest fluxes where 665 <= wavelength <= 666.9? 1.30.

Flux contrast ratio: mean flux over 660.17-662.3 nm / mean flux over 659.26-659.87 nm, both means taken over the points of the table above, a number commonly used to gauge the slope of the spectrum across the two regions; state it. 0.99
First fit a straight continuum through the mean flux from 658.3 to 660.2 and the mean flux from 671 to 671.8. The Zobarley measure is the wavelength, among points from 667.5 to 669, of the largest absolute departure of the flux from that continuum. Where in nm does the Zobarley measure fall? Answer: 668.276 nm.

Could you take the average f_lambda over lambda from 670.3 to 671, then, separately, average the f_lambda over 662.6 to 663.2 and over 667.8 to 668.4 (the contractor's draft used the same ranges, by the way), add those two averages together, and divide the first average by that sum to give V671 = 0.49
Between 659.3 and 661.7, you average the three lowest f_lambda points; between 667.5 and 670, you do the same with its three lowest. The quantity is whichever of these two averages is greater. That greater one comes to 9.2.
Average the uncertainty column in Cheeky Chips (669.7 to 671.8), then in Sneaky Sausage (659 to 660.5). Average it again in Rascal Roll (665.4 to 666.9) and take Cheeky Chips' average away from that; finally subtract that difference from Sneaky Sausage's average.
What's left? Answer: 0.0809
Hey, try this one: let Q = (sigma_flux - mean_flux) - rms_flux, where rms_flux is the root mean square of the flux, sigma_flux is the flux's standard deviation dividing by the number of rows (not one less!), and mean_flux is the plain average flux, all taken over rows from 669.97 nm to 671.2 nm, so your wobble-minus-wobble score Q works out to -13.4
